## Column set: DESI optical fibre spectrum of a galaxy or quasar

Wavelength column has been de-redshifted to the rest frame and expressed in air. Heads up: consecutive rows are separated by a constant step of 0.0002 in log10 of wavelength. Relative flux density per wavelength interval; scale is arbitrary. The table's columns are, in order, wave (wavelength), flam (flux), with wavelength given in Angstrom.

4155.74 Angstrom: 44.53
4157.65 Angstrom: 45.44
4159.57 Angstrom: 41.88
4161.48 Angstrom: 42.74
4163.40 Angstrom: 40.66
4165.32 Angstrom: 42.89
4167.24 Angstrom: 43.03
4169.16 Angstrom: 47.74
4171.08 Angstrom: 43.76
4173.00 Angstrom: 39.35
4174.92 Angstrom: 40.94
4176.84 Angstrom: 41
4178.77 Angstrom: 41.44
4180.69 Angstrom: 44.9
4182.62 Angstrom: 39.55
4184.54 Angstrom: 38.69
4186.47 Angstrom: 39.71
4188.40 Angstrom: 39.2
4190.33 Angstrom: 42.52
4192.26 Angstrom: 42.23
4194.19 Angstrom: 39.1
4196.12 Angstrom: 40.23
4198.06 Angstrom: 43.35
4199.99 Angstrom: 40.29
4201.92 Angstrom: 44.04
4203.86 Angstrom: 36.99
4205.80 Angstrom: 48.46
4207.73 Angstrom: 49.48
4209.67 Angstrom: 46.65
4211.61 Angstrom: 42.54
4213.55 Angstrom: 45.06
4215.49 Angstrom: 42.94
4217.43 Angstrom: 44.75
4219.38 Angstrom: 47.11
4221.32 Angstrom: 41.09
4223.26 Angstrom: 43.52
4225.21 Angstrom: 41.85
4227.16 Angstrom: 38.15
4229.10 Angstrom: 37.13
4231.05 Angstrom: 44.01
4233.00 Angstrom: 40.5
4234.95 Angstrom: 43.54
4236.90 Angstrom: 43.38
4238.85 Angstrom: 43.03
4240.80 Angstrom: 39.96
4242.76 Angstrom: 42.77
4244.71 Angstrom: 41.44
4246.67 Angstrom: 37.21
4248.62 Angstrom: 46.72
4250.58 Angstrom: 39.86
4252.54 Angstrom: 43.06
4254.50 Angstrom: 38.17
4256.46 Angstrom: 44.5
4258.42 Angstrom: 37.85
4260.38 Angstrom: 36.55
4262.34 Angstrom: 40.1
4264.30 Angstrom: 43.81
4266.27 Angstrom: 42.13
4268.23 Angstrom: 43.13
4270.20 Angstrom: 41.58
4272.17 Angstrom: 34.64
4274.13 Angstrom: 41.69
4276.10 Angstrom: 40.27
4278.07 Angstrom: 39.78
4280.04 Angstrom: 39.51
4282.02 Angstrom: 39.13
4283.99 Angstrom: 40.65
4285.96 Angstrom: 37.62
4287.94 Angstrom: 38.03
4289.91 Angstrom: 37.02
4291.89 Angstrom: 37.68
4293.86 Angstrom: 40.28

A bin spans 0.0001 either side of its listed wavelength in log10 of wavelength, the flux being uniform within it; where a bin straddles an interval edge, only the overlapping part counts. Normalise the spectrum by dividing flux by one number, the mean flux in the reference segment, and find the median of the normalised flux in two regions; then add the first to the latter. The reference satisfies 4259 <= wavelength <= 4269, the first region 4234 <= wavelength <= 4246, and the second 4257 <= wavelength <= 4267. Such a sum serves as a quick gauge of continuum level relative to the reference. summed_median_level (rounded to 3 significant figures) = 2.02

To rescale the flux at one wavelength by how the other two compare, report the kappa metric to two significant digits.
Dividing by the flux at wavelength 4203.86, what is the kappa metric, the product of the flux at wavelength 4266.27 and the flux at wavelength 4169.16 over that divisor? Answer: 54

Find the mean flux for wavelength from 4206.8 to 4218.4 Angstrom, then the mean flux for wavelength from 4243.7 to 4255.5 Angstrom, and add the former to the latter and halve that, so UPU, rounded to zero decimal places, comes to 43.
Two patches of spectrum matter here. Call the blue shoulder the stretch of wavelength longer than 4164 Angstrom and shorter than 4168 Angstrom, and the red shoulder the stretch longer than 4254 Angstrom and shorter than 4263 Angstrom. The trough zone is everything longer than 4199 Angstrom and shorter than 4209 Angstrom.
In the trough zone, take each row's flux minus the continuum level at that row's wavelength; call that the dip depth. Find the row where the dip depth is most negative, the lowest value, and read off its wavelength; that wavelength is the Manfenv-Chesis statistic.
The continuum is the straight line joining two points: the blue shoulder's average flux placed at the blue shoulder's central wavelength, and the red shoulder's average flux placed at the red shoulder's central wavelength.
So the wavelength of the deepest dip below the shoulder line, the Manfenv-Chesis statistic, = 4203.86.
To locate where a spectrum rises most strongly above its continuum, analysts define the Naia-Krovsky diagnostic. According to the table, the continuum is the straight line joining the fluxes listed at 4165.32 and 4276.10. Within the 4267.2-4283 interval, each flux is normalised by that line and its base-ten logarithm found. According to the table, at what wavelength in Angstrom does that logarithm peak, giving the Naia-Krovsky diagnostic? 4268.23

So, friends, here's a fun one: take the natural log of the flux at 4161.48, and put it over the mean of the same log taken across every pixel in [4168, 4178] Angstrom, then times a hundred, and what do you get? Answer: 100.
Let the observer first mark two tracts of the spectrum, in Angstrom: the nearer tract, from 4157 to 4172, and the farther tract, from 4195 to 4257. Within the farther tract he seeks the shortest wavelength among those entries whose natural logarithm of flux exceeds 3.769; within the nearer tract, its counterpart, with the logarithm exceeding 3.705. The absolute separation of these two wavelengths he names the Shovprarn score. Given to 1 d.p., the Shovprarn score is 40.4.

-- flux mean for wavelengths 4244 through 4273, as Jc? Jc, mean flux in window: 40.7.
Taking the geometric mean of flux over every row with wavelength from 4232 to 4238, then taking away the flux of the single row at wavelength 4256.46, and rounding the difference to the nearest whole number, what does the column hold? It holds -2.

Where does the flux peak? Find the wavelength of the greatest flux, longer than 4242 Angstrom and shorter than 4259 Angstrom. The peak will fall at 4248.62 Angstrom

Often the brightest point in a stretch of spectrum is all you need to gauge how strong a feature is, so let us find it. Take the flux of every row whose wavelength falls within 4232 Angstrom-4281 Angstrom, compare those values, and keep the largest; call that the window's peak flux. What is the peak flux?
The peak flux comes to 46.72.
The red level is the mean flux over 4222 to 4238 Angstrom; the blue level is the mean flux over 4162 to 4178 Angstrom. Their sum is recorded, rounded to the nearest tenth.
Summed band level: 83.9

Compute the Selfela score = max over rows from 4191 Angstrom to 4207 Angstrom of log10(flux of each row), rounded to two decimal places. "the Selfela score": 1.69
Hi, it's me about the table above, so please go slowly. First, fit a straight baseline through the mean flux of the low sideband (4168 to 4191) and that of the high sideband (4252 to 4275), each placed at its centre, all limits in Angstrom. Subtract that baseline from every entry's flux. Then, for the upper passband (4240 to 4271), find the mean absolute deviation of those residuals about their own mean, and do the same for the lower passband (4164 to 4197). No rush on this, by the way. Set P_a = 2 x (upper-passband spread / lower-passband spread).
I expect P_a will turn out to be 2.5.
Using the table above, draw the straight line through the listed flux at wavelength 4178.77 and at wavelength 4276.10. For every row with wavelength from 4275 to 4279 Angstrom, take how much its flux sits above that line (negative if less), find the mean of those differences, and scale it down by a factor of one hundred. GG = -0.002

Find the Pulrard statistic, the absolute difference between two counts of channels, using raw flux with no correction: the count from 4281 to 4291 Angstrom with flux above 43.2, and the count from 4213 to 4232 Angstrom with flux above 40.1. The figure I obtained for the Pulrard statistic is 8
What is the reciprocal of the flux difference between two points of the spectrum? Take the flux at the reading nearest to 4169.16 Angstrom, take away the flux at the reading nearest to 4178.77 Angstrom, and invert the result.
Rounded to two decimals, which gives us 0.16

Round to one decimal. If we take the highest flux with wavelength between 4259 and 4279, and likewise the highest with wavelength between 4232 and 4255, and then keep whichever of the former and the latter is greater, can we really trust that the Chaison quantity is 46.7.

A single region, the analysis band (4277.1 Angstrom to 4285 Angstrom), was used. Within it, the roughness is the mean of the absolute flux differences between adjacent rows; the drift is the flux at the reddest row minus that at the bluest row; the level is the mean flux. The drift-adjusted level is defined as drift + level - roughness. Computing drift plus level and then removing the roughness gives 40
